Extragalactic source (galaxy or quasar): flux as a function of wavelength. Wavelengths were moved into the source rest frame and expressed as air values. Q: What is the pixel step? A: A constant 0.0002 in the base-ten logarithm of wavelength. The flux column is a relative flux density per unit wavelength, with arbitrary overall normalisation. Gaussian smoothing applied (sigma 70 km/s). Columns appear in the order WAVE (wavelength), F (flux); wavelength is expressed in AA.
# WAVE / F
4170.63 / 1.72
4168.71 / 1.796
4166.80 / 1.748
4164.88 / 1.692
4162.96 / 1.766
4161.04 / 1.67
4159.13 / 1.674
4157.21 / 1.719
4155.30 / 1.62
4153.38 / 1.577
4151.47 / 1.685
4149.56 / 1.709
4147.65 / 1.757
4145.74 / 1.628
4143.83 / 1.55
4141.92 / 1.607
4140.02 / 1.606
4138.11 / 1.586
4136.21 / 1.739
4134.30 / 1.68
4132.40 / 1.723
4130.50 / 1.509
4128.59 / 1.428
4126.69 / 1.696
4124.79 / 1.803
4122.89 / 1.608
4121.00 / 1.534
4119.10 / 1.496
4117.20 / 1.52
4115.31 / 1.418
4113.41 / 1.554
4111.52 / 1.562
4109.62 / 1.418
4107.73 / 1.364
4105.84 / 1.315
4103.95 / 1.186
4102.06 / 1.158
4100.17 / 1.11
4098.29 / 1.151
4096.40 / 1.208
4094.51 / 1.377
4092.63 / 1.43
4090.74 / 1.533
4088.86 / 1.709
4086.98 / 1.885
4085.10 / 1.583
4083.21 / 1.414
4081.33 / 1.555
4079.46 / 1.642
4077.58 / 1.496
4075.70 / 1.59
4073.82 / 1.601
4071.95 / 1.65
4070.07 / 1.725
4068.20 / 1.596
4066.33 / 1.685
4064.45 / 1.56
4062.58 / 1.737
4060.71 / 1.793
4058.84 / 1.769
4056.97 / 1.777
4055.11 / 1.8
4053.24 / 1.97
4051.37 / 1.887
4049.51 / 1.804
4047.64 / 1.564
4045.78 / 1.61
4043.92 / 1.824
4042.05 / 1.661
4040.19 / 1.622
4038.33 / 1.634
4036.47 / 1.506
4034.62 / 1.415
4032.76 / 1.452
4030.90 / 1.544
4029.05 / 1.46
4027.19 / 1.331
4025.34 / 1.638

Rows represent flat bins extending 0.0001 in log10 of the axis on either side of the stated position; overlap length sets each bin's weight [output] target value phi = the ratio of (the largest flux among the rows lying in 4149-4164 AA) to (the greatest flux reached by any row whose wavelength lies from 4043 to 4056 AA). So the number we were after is 0.90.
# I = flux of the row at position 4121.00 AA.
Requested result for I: 1.534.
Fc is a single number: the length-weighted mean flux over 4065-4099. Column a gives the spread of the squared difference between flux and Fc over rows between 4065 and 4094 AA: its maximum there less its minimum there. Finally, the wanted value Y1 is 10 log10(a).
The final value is -9.5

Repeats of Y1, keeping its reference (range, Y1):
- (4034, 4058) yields -7.5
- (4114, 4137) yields -11.9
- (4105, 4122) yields -12.6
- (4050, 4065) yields -7.5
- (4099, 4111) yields -7.6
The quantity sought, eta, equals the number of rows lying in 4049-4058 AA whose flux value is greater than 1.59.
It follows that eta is 5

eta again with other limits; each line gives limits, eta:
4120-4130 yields 3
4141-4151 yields 4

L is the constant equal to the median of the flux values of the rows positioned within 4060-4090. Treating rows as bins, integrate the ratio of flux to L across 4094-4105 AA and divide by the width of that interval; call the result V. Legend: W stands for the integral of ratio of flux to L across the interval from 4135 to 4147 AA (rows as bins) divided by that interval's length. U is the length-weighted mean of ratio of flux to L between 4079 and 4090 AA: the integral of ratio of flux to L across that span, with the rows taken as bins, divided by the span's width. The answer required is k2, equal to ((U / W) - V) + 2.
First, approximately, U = 1.01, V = 0.74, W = 1.002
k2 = 2.27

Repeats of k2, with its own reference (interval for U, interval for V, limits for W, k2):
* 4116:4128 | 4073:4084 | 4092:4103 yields 2.34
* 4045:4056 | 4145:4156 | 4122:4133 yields 2.07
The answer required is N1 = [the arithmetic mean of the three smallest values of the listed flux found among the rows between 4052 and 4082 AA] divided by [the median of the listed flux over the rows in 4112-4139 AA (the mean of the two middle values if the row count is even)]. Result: 0.98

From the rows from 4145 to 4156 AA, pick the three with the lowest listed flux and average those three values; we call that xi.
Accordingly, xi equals 1.61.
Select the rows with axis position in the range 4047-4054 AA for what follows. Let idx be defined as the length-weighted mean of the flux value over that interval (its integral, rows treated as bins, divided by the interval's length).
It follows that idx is 1.81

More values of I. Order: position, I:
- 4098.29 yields 1.151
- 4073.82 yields 1.601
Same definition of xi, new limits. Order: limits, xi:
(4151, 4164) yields 1.62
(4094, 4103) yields 1.14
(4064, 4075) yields 1.59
